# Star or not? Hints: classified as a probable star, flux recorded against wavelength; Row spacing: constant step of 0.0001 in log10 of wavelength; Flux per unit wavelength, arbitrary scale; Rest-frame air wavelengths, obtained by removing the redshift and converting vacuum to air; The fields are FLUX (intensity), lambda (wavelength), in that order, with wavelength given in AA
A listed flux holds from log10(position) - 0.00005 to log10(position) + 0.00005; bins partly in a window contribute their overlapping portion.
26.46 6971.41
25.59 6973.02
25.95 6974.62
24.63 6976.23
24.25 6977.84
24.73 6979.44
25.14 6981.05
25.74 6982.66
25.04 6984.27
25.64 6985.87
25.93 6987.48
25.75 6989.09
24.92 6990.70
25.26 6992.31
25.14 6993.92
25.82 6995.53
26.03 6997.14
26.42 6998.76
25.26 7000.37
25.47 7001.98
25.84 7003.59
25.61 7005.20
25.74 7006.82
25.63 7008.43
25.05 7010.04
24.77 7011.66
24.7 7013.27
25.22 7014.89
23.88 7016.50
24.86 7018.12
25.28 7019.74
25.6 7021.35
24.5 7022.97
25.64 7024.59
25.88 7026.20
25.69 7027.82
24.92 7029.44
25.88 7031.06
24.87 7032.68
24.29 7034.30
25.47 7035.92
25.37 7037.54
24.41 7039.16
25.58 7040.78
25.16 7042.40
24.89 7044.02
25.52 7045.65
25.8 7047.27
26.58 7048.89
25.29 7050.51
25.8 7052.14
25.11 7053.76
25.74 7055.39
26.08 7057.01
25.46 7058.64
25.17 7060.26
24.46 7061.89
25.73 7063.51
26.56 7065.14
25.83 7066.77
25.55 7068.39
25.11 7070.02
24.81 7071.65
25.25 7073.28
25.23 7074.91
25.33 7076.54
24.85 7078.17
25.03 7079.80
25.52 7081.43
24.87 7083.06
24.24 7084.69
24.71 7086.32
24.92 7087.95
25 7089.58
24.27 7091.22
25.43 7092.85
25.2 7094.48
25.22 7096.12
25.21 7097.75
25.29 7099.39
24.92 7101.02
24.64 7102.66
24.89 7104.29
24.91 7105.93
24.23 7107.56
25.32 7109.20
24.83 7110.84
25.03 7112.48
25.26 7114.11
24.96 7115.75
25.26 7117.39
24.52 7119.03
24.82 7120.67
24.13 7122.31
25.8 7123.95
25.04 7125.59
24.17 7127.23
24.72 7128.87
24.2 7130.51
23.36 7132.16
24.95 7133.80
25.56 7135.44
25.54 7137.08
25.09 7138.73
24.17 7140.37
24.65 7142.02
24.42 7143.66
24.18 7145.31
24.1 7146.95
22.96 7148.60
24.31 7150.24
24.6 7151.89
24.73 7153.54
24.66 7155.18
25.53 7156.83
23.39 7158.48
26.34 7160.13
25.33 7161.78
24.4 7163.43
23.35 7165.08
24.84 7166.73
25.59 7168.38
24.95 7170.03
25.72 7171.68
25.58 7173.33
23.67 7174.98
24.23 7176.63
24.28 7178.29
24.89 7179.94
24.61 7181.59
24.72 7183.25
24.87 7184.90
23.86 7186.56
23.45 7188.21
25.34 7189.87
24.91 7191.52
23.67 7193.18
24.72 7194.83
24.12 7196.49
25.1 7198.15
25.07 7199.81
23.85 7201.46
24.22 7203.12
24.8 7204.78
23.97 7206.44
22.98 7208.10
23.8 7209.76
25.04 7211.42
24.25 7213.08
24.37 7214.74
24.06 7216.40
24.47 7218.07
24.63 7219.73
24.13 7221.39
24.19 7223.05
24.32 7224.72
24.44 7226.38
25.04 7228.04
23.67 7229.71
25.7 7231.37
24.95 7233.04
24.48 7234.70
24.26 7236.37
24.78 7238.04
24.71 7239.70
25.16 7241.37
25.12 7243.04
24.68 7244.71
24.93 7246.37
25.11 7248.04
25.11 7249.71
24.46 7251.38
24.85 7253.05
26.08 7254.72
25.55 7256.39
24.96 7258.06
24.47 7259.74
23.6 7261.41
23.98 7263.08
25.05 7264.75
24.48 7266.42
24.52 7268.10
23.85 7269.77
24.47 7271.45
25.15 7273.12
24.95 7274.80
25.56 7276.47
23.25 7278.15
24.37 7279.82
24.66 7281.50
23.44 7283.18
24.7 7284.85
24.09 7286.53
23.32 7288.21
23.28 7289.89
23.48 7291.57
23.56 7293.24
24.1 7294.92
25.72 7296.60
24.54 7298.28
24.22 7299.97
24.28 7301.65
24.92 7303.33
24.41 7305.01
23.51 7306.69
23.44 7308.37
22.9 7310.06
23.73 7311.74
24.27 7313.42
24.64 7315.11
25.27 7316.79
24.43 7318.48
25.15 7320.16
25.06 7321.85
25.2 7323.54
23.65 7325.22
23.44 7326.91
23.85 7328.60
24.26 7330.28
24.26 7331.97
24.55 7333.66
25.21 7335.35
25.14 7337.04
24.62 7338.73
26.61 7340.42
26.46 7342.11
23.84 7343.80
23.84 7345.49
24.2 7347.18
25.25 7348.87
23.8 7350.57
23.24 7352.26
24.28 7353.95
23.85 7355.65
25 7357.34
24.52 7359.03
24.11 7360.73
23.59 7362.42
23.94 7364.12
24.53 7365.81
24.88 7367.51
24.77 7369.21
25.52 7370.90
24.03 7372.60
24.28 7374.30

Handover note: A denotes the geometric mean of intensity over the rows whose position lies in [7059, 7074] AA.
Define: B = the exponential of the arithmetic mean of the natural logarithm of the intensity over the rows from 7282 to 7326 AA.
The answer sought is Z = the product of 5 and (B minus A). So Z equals -6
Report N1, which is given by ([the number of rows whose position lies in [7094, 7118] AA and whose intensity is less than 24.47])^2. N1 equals 1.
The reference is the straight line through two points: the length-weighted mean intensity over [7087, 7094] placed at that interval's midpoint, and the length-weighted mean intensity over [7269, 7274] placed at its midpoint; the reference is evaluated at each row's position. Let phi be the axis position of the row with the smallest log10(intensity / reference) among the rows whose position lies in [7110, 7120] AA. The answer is 7119.03 AA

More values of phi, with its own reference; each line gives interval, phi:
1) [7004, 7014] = 7013.27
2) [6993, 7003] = 6993.92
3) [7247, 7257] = 7251.38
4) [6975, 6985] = 6977.84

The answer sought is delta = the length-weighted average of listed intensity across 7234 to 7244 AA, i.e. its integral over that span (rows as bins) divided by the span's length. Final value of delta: 24.7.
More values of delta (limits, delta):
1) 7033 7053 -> 25.3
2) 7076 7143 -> 24.9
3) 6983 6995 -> 25.4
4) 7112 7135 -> 24.7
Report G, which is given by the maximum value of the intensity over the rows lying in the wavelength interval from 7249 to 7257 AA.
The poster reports 26.08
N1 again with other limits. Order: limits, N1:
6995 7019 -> 1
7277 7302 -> 121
